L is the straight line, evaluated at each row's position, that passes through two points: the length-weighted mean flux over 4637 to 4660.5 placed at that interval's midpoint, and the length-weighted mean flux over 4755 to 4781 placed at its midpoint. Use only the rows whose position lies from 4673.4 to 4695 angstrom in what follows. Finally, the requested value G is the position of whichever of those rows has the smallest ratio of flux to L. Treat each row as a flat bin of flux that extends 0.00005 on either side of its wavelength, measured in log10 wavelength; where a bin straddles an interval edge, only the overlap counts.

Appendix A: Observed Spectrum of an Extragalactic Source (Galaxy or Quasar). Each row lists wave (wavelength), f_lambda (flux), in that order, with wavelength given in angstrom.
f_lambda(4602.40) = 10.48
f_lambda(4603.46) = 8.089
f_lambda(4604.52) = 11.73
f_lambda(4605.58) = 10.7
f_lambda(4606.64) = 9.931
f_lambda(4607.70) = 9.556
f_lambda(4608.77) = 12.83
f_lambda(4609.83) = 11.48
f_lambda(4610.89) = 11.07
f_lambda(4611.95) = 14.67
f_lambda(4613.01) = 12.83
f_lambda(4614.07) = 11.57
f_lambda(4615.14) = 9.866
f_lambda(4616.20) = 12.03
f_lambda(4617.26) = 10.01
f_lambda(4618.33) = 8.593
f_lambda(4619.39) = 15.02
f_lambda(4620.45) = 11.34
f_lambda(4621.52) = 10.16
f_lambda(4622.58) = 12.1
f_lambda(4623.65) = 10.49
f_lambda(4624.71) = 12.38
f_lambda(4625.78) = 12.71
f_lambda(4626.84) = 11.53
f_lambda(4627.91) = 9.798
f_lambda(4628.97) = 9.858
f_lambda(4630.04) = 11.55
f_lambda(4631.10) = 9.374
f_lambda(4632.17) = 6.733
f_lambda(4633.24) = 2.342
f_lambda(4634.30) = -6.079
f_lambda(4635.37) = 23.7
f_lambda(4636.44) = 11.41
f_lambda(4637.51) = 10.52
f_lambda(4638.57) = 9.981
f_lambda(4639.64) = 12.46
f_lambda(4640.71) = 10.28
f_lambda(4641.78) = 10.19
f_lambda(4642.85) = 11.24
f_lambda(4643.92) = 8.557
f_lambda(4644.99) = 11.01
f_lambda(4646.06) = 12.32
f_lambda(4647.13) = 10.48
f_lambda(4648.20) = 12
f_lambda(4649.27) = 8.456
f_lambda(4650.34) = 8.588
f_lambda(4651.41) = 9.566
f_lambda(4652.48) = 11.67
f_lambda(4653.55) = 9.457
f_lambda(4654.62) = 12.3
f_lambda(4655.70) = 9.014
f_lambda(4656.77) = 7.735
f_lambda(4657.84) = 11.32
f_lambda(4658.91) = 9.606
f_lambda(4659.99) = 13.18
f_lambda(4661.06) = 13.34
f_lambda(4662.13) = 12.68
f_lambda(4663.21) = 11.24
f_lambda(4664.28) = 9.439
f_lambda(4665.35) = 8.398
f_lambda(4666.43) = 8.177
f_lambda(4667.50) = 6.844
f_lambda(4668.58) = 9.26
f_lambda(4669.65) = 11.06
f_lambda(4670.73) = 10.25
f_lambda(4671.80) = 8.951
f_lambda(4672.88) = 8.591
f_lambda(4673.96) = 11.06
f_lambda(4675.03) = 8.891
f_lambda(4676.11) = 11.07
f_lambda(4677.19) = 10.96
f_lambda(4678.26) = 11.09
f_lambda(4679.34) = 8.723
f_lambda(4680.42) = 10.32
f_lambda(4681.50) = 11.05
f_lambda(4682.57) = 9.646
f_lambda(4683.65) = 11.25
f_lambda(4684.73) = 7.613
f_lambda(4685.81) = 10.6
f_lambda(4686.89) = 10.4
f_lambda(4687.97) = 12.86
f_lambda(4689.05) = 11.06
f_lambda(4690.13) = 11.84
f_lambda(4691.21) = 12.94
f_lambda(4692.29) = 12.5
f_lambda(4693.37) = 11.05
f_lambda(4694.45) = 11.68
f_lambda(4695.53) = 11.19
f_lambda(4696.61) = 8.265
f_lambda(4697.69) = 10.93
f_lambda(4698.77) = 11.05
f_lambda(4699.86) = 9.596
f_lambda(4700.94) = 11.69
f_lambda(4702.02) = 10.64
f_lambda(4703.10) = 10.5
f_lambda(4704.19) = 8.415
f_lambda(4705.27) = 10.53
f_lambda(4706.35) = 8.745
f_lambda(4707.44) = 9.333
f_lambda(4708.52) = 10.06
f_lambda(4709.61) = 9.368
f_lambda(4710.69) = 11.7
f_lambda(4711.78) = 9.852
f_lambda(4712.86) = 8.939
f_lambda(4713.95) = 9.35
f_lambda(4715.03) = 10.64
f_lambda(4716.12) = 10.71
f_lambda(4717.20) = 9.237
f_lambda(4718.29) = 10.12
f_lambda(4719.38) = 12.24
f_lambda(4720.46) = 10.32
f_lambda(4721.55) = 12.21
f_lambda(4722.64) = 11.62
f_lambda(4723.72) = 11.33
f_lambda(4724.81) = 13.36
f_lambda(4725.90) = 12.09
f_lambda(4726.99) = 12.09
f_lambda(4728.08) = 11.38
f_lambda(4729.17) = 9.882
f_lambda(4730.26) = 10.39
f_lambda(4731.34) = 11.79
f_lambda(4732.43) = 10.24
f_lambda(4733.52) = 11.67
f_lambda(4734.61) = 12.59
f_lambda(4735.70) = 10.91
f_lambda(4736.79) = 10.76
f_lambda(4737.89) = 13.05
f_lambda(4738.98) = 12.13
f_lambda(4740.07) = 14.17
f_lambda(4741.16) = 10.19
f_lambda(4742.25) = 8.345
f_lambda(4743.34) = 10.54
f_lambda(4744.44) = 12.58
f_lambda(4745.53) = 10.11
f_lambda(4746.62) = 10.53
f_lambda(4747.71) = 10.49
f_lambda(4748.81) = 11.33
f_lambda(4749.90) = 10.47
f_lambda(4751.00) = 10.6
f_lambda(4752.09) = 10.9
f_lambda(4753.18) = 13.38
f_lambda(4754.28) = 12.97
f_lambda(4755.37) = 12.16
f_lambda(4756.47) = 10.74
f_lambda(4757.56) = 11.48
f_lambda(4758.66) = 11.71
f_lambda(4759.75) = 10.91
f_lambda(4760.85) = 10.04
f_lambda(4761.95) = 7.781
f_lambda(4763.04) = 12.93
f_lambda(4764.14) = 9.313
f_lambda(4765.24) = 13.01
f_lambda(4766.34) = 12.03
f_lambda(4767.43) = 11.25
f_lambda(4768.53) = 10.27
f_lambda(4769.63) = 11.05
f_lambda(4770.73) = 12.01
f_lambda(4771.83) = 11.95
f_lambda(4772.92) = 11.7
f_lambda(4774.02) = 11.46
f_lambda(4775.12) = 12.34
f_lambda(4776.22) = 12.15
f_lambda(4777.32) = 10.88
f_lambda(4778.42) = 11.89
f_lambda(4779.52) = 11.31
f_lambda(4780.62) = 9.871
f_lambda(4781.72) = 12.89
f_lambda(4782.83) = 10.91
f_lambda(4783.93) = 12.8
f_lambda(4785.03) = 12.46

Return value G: 4684.73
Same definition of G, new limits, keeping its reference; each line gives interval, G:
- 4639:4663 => 4656.77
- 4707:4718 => 4712.86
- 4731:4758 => 4742.25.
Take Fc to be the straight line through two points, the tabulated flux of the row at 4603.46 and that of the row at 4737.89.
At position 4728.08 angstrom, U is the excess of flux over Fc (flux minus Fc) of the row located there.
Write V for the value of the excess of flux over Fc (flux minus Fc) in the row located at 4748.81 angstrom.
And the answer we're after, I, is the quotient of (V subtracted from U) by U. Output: -0.6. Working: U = -1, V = -2.1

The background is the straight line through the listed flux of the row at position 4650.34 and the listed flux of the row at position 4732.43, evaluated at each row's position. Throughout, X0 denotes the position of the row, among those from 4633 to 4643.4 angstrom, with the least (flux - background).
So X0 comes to 4634.30 angstrom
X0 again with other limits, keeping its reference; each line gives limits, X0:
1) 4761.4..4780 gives 4761.95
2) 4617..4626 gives 4618.33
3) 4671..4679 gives 4672.88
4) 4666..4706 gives 4667.50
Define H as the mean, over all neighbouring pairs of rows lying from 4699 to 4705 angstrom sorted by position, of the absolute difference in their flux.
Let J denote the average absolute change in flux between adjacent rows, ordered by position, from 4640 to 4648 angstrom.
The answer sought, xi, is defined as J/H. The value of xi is 1.2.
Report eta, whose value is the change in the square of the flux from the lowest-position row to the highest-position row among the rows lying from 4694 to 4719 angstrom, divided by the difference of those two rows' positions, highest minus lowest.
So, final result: -1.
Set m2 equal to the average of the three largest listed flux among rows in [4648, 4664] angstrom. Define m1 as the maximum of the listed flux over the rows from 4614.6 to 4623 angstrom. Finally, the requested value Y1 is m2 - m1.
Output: -2.0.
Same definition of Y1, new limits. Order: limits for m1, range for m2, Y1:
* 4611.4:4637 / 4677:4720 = -10.9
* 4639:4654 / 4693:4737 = 0.3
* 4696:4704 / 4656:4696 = 1.5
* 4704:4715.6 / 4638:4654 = 0.6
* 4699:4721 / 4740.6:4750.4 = -0.8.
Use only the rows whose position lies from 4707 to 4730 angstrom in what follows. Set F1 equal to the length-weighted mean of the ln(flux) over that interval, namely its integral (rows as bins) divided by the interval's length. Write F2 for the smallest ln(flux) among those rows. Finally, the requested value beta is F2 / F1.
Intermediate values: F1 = 2.37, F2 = 2.190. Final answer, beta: 0.92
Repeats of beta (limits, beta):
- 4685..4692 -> 0.96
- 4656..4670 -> 0.84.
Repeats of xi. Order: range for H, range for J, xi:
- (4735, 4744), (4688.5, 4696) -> 0.4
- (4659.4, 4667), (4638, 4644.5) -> 1.9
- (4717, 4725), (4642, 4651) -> 1.4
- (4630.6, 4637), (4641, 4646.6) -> 0.2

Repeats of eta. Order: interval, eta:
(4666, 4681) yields 3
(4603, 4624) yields 2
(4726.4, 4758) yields 0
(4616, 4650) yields -2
